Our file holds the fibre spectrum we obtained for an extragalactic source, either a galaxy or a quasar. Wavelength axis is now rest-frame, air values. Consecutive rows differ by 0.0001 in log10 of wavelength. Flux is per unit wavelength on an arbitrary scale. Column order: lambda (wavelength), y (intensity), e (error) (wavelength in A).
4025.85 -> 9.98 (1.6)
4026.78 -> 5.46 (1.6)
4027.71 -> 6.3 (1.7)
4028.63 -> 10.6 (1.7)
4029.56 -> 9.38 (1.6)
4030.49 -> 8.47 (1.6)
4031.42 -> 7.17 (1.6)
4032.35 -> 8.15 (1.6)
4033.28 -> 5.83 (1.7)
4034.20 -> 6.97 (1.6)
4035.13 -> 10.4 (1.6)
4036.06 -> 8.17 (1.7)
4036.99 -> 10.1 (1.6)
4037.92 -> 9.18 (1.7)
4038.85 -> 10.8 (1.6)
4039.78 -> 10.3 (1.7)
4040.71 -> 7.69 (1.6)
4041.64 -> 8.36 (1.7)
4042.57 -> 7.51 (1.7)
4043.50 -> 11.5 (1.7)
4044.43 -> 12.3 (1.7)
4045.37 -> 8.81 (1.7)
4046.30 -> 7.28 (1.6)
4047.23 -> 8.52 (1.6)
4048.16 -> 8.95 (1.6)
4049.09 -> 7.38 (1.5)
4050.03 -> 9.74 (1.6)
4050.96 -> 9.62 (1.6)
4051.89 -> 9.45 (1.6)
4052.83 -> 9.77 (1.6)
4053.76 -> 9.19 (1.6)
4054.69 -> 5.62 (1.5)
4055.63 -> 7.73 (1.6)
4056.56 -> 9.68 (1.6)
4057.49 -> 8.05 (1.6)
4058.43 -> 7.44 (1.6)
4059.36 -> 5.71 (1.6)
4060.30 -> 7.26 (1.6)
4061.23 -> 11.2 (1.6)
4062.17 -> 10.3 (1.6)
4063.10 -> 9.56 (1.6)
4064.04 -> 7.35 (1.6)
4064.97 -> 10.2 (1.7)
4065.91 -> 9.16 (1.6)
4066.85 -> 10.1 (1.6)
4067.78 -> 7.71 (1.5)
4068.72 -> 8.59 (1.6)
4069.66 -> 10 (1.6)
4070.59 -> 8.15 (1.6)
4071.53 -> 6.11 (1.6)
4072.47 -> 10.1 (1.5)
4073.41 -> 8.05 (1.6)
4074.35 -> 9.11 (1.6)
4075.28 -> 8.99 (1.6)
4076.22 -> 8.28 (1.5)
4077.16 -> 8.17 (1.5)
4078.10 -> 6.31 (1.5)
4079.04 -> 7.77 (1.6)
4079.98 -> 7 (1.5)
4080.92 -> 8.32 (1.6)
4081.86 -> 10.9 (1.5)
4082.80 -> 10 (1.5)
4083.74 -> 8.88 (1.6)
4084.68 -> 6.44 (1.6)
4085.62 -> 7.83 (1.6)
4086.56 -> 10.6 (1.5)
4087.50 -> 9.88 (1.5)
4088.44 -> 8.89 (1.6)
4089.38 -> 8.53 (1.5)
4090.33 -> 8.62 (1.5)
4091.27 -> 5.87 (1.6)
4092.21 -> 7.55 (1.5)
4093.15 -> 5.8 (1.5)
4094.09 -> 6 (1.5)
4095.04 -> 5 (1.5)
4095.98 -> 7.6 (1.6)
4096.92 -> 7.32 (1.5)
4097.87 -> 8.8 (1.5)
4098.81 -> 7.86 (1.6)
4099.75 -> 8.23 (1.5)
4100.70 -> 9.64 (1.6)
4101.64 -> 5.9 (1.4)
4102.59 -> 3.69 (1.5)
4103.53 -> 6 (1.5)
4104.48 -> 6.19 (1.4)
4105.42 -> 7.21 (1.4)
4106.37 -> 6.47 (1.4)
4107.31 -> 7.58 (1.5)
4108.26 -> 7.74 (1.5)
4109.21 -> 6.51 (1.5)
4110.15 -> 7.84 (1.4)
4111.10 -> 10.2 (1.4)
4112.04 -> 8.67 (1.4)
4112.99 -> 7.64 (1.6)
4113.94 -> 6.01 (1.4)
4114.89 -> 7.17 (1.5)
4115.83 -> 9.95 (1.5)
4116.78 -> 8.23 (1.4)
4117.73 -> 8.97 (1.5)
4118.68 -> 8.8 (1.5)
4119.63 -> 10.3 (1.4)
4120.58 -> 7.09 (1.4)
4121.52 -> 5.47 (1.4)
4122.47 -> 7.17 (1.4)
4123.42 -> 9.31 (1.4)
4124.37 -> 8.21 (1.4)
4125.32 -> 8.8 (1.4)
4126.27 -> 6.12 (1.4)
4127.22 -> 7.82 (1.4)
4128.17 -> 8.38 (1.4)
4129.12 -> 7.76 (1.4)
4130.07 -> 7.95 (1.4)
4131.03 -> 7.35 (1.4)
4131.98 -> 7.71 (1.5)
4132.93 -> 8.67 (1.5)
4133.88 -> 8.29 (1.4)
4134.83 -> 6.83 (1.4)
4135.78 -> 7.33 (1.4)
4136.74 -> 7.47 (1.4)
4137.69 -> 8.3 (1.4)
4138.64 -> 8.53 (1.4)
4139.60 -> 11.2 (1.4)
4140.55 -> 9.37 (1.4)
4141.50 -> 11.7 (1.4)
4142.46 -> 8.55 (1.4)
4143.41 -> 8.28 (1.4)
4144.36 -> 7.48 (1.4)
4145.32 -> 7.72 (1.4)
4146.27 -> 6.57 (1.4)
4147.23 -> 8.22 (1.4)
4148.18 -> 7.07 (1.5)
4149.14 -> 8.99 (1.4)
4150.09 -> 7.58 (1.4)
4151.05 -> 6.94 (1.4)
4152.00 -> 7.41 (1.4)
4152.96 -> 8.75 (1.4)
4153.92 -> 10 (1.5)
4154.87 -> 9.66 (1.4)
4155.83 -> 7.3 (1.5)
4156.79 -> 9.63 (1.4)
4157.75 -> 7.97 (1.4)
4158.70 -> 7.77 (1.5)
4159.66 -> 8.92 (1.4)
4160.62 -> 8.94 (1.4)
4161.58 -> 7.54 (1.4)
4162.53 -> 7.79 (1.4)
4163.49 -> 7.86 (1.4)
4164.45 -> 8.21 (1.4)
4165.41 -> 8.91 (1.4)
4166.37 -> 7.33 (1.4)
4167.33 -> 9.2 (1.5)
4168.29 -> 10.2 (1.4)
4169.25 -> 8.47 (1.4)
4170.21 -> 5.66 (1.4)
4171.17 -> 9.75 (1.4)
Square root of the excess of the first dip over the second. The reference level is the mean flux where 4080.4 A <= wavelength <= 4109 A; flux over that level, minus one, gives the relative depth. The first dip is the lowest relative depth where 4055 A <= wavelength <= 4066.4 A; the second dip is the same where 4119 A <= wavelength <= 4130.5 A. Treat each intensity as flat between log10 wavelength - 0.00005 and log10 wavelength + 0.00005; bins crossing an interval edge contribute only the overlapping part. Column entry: 0.2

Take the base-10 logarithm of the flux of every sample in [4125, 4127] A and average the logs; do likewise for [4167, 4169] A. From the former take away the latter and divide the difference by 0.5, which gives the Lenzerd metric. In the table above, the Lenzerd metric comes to -0.24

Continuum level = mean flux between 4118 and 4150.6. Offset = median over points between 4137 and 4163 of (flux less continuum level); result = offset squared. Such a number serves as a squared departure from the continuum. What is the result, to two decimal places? 0.02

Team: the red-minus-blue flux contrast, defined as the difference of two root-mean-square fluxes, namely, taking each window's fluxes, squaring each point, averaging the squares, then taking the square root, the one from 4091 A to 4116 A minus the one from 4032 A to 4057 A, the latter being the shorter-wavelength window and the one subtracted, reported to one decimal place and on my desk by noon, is -1.6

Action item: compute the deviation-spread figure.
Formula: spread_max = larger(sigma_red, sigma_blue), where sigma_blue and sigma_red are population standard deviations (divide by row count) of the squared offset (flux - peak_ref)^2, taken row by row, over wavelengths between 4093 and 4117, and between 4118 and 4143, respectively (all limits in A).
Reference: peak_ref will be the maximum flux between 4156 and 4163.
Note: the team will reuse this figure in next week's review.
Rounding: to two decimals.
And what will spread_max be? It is 7.83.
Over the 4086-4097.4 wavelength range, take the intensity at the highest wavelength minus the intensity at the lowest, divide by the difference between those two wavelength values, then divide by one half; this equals -0.6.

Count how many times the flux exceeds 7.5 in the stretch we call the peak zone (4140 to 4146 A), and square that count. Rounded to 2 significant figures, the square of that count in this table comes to 25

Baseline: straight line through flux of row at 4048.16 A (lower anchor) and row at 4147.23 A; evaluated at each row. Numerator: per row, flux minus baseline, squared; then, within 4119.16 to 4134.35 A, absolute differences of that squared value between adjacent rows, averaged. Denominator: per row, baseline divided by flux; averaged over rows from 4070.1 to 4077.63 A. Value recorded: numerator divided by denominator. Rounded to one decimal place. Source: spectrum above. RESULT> 1.9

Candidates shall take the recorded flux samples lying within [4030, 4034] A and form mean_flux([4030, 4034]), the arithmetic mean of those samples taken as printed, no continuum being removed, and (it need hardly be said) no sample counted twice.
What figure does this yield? 7.4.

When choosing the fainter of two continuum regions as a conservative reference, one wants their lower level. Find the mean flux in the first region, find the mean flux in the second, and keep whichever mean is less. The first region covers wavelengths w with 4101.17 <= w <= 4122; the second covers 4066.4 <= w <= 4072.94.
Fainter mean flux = 7.44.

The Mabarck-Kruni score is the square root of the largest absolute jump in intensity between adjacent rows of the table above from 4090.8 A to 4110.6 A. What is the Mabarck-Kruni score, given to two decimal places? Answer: 1.93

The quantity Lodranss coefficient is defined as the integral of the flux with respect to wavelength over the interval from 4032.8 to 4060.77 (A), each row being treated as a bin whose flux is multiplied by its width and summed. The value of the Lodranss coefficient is 242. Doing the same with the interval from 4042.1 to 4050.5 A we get 76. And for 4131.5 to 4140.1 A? 71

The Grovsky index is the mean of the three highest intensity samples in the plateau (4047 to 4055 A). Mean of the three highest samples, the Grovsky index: 9.7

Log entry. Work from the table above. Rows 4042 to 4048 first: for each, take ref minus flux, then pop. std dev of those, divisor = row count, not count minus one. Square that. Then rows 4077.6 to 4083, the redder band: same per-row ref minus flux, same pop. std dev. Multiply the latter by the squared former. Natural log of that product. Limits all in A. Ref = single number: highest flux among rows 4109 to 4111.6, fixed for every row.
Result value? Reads 1.8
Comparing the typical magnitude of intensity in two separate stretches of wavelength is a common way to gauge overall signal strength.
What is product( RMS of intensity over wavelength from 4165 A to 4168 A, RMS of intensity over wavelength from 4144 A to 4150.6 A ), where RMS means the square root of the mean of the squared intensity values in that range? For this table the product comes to 66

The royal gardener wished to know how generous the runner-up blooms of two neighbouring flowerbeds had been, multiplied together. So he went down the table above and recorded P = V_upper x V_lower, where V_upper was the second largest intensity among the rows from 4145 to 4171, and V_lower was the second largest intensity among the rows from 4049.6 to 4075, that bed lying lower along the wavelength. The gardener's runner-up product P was 103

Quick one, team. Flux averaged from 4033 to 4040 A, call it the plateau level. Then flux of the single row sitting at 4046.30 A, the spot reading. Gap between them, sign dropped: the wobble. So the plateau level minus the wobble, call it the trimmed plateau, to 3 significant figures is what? 7.28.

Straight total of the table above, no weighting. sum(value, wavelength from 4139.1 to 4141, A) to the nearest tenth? 20.6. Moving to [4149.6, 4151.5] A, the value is 14.5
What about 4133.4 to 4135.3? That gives 15.1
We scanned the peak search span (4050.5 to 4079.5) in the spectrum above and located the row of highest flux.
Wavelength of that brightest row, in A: 4061.23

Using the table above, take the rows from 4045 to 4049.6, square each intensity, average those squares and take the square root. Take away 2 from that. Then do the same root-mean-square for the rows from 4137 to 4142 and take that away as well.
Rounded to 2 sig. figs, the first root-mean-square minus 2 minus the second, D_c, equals -3.7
